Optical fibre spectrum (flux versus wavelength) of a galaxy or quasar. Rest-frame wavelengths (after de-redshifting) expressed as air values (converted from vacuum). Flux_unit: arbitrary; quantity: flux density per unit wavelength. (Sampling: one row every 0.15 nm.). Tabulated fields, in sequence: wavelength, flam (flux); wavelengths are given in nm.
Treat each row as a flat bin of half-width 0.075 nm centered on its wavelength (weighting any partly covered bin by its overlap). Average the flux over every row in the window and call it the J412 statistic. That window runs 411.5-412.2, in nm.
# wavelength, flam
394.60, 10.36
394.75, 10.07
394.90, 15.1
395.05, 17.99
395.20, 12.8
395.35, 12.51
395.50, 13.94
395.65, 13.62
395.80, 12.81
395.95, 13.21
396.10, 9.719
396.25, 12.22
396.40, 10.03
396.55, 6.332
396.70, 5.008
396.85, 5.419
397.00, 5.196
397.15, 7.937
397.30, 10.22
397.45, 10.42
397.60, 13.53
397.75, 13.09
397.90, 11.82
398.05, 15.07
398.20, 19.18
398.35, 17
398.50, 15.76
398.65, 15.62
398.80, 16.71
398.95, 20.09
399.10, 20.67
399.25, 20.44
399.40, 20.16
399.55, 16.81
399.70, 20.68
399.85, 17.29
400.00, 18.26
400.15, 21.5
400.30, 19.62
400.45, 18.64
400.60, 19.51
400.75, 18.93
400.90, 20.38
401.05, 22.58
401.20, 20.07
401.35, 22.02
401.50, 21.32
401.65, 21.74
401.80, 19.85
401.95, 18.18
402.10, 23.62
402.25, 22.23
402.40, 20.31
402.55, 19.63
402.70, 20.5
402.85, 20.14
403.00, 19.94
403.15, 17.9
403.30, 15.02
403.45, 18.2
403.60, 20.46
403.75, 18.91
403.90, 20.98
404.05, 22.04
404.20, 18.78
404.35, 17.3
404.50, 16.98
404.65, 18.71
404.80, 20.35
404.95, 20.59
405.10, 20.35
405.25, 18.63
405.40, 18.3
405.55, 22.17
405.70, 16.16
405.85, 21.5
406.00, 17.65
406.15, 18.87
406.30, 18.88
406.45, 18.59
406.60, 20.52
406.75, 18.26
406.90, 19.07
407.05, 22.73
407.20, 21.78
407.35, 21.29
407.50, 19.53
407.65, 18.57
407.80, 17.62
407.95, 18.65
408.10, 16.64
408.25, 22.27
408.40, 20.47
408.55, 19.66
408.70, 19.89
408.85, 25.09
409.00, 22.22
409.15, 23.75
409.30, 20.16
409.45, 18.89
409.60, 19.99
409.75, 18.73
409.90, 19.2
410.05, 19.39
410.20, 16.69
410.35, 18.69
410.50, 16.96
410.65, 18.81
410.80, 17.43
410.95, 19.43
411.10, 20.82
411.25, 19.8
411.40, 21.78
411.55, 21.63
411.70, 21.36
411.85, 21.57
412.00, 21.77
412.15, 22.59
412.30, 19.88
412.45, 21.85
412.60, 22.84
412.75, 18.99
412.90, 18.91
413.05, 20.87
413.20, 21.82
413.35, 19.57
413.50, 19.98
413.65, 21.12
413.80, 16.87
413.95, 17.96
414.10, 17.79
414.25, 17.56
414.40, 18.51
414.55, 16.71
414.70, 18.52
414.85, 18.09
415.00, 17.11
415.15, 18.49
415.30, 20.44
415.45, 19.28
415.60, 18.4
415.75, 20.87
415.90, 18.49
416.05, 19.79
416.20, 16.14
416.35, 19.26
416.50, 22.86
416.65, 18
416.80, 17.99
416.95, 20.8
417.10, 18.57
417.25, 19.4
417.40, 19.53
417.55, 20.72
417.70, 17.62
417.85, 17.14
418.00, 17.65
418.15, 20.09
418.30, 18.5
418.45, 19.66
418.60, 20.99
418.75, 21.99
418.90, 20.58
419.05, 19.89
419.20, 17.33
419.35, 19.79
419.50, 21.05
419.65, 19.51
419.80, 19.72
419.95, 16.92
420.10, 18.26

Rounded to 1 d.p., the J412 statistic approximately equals 21.8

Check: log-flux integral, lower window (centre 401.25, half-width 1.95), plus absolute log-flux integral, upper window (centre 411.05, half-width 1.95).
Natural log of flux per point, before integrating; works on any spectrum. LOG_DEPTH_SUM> 23.4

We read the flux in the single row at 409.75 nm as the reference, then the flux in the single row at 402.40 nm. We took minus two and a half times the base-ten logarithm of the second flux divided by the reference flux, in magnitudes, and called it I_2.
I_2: -0.1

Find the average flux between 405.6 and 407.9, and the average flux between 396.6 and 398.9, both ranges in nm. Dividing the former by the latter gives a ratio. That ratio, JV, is 1.60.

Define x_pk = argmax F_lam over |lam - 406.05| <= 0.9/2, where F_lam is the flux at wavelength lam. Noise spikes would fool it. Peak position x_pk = 405.85 nm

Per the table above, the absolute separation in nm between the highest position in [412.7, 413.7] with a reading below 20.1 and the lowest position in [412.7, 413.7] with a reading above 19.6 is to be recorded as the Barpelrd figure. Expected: 0.45 nm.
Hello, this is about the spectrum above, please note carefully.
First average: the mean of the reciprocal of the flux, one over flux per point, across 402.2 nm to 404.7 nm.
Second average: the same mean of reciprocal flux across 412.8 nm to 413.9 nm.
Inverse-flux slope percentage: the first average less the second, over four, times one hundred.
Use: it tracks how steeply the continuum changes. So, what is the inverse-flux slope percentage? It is 0.04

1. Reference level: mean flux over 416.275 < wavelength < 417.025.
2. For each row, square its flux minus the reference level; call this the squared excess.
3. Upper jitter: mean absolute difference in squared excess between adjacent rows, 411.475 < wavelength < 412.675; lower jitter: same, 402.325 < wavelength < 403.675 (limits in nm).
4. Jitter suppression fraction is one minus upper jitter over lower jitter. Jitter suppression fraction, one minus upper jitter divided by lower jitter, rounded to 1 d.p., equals 0.4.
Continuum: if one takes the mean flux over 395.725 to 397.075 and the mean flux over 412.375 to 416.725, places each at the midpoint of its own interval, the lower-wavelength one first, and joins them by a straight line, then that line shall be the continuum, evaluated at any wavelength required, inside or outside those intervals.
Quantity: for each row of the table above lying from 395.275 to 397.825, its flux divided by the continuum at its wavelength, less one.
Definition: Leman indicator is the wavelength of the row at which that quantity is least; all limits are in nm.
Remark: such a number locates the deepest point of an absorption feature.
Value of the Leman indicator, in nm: 396.70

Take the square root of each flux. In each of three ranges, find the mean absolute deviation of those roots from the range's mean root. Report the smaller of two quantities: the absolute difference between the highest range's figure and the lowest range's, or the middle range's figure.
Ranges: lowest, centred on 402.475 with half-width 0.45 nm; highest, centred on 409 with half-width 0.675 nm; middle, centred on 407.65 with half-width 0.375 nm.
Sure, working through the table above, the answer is 0.050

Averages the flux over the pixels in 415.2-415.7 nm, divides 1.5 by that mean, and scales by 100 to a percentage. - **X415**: 7.7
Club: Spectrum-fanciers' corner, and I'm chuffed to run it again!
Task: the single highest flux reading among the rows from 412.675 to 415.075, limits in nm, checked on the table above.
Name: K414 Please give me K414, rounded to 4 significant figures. 21.82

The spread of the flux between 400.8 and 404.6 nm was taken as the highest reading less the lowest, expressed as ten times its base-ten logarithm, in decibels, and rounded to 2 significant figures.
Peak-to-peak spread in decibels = 9.3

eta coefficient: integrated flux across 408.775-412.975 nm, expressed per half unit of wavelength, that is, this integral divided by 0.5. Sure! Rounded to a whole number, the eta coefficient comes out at 171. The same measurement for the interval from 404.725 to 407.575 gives 113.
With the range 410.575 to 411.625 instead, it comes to 42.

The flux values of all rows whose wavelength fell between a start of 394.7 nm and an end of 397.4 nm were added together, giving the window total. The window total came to 194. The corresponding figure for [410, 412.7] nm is 363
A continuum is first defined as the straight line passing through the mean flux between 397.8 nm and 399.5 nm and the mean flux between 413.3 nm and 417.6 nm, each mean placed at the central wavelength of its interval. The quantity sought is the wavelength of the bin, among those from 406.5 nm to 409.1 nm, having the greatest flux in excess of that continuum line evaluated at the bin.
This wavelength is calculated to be 408.85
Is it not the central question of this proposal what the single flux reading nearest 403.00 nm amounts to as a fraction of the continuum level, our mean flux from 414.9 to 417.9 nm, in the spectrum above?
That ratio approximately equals 1.0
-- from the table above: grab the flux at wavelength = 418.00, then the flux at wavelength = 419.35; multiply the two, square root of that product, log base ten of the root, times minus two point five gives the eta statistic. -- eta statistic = -3.18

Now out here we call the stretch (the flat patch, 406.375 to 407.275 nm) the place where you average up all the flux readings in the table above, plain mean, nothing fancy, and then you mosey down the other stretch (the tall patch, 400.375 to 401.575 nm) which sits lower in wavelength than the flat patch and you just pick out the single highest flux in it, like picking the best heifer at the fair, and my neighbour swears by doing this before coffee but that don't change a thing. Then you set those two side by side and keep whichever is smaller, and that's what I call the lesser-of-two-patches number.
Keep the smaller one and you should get 20.2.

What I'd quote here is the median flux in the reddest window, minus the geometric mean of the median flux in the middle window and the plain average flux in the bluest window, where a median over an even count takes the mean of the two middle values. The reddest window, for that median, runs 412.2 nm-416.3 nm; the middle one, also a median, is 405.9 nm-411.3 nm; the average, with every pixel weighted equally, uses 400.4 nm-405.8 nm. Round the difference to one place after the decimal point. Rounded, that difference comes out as -0.6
